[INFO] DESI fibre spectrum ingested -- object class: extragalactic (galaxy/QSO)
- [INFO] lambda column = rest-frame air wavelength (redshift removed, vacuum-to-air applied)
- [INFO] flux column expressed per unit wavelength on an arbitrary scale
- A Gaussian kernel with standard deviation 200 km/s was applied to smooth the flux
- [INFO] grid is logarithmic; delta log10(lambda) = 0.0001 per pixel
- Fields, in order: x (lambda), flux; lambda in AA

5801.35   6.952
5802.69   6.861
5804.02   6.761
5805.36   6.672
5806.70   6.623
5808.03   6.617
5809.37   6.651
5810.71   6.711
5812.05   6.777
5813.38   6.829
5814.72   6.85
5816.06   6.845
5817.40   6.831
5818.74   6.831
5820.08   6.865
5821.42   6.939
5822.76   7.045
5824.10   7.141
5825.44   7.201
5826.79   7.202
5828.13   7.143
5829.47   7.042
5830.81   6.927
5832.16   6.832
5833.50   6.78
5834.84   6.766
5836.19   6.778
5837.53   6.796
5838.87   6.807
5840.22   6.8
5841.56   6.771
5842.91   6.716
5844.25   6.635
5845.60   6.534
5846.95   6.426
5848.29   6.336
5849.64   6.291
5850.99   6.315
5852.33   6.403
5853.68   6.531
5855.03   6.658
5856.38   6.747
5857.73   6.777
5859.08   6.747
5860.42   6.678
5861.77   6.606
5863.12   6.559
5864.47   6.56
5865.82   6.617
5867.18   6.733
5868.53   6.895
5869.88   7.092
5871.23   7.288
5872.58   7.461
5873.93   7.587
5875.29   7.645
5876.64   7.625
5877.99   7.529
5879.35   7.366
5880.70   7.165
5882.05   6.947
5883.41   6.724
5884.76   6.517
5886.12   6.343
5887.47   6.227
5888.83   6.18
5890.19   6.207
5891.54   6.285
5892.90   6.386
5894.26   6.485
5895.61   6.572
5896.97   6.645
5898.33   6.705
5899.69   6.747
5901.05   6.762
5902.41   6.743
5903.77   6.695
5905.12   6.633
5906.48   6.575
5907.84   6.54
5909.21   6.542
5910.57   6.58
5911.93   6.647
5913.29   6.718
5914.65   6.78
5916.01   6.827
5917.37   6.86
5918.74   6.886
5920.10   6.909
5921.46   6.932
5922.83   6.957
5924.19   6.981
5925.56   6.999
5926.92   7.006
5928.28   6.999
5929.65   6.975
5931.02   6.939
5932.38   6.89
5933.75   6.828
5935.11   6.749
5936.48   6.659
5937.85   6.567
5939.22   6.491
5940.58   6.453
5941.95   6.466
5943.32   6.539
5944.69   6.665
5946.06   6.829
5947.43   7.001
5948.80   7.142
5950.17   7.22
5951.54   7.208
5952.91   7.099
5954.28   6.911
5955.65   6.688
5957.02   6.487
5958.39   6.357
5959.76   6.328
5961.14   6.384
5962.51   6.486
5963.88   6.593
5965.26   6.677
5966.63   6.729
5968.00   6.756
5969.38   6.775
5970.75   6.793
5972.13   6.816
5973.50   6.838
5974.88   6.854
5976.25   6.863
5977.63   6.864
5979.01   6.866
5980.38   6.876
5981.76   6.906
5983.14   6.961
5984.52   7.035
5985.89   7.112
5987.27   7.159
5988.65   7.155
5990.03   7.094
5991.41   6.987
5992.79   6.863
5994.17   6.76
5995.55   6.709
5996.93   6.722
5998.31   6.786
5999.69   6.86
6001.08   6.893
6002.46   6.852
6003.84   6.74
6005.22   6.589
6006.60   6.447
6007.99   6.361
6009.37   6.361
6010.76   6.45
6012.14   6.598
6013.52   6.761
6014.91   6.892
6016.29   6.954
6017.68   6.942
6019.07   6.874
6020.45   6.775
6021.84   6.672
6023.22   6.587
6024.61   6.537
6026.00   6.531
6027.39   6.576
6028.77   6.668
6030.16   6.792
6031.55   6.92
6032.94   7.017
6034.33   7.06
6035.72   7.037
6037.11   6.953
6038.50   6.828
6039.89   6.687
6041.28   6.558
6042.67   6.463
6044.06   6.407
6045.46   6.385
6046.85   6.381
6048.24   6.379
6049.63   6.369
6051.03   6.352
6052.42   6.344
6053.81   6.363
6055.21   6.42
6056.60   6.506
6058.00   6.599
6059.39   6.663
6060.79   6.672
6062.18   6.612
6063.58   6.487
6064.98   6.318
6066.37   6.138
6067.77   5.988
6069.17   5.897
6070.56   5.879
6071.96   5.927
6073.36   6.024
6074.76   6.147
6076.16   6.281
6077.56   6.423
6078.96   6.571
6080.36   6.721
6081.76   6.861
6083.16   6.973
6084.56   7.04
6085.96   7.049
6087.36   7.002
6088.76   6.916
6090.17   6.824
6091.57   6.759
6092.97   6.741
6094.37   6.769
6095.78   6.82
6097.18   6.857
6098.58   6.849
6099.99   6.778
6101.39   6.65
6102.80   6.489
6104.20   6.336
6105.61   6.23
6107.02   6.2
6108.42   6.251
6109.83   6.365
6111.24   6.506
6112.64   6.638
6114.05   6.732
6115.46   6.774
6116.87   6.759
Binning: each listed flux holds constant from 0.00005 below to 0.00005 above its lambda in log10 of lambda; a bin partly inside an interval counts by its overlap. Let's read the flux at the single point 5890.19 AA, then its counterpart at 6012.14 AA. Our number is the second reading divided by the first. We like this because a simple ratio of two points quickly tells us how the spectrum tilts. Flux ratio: 1.06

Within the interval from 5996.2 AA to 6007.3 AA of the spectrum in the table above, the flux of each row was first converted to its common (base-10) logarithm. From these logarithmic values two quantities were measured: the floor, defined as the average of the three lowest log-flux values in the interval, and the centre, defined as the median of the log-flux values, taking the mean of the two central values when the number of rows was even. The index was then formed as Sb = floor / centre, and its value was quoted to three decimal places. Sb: 0.986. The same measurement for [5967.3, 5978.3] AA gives 0.996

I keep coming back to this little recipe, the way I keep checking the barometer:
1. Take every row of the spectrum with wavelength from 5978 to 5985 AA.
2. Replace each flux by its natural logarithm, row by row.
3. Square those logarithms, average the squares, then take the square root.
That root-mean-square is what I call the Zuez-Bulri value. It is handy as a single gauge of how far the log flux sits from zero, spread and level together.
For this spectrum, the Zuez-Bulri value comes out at 1.94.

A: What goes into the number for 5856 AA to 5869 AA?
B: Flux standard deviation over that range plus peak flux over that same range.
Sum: 7.00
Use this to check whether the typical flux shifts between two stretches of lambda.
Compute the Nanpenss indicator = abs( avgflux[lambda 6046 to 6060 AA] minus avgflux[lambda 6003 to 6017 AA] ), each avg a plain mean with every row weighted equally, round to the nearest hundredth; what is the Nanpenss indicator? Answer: 0.18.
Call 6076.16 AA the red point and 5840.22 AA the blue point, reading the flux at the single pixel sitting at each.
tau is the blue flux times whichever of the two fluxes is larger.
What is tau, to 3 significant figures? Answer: 46.2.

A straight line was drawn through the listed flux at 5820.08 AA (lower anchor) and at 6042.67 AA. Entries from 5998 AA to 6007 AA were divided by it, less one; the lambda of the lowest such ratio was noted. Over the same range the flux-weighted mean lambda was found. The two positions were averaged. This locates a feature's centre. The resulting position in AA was 6004.5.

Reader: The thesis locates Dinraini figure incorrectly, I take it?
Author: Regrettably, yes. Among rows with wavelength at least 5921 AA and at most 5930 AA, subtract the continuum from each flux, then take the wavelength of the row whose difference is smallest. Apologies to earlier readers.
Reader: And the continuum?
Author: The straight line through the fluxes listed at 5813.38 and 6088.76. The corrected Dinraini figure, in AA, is 5921.46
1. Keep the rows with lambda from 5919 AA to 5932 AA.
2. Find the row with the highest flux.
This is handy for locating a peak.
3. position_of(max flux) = 5926.92 AA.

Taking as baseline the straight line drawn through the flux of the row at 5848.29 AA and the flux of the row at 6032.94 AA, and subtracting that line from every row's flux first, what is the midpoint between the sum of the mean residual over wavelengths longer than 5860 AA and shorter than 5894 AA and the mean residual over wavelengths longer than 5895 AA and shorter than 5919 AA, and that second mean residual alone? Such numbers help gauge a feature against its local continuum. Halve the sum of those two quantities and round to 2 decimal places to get 0.34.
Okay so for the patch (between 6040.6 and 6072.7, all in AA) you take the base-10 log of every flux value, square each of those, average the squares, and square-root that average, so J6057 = 0.803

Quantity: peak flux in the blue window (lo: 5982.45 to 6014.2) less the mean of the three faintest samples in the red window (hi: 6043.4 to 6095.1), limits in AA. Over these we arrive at 1.3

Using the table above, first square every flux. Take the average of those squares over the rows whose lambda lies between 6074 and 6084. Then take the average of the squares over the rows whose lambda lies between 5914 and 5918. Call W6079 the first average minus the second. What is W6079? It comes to -3.3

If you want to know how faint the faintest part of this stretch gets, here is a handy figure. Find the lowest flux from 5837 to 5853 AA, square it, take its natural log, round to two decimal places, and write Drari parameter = 3.68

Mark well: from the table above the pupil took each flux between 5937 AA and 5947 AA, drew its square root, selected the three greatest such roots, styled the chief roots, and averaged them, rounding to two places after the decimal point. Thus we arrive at 2.59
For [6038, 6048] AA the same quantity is 2.59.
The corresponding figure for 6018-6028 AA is 2.60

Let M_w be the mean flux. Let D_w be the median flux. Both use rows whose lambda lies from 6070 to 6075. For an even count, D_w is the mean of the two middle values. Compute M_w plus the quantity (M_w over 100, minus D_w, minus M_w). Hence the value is -5.9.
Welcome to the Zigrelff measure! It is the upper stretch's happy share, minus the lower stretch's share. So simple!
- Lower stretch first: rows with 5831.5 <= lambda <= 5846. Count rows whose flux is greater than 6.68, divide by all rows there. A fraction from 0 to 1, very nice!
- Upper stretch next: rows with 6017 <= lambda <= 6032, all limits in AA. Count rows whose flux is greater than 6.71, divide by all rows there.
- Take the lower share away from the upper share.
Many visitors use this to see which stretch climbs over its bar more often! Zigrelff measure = -0.36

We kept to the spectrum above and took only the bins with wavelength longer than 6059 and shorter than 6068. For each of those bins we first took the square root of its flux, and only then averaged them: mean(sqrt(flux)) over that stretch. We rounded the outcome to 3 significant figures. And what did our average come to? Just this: 2.53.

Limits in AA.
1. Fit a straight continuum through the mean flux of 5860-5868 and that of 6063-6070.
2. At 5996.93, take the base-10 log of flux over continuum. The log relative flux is 0.027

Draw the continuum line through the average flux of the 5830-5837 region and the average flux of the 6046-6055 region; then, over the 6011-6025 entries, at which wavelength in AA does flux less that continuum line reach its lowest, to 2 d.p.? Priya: 6024.61 AA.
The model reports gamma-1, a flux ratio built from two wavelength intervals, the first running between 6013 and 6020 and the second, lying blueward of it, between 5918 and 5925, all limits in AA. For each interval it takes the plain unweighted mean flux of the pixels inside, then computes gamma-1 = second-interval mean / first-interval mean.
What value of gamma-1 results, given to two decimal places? 1.01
